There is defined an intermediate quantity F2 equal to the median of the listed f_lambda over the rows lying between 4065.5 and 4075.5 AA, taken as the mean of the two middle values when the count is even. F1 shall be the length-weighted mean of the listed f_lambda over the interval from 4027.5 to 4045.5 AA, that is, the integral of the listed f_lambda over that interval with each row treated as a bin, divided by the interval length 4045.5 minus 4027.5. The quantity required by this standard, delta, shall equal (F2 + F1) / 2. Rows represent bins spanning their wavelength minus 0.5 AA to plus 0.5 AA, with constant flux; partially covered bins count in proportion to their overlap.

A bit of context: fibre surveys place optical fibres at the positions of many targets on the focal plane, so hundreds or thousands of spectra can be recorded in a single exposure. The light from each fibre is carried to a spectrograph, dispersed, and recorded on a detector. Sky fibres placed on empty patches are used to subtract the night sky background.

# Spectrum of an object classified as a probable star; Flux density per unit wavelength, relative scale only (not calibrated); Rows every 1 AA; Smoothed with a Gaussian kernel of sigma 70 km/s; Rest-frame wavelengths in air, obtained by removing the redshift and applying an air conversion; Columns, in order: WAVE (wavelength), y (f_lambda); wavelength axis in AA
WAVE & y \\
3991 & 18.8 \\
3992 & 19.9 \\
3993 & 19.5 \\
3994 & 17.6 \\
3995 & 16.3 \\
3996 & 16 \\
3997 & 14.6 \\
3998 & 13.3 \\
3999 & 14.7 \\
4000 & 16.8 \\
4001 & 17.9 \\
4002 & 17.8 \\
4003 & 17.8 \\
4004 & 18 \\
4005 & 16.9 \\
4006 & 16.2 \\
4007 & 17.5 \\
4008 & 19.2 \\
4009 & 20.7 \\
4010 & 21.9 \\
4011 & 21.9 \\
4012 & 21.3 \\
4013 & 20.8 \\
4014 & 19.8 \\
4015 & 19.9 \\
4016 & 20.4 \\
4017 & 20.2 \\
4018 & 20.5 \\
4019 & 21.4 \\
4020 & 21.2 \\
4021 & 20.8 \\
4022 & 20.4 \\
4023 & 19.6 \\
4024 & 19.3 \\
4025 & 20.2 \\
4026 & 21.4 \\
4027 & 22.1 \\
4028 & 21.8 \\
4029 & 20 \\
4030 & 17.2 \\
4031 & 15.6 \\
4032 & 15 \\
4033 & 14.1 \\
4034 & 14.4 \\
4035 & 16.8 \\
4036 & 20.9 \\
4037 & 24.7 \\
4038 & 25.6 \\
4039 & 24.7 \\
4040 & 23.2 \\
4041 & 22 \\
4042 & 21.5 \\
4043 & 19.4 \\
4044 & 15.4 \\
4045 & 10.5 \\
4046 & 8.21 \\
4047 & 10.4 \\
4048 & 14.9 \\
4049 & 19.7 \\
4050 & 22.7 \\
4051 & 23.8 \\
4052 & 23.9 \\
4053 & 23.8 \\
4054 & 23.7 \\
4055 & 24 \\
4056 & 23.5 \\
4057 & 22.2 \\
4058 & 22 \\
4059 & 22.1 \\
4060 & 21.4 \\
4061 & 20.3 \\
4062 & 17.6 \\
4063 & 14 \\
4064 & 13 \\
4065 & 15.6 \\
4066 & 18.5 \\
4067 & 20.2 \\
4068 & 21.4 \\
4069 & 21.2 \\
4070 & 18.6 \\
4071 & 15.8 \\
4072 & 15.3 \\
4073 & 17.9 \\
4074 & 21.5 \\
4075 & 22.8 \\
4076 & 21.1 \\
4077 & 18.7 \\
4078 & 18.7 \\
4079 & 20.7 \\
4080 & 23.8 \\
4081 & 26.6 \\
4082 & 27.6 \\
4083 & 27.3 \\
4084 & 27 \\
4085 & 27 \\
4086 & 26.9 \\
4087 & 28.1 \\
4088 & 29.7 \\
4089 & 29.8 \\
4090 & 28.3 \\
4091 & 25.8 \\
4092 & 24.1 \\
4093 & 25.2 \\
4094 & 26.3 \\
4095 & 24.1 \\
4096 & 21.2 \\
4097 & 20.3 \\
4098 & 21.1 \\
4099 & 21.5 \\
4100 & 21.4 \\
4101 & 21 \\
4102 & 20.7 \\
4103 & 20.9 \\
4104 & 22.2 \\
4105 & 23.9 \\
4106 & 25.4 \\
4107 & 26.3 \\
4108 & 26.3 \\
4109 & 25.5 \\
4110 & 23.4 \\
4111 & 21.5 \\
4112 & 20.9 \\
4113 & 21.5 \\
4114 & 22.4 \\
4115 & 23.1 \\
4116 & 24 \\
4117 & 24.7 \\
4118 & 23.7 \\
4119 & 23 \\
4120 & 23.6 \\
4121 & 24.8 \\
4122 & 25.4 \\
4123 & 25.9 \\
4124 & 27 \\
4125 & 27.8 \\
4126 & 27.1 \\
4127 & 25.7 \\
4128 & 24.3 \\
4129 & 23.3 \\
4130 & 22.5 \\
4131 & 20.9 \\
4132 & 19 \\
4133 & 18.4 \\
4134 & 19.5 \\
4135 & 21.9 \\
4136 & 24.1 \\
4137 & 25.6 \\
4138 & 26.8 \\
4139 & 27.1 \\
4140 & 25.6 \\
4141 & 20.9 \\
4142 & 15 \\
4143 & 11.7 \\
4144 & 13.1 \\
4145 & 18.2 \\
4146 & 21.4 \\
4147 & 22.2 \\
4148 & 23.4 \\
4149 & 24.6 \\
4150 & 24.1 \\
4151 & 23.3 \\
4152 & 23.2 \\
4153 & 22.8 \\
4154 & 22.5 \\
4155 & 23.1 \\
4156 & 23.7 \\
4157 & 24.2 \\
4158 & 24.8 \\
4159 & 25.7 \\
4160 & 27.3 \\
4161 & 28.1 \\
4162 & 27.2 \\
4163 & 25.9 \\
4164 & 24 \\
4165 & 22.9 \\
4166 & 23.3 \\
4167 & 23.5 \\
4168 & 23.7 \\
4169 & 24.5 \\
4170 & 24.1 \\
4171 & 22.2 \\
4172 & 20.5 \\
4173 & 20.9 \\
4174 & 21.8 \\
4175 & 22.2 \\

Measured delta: 19.2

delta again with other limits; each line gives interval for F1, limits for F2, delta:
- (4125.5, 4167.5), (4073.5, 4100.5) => 23.5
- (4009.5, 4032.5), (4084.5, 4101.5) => 22.7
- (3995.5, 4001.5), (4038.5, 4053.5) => 18.5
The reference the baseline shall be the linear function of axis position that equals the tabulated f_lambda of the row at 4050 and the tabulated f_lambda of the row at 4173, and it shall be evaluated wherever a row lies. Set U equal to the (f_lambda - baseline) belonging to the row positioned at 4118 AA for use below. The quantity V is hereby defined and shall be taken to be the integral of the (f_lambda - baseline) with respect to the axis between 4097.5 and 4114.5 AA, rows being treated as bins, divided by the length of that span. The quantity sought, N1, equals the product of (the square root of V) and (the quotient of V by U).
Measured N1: 0.4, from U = 2.0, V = 0.82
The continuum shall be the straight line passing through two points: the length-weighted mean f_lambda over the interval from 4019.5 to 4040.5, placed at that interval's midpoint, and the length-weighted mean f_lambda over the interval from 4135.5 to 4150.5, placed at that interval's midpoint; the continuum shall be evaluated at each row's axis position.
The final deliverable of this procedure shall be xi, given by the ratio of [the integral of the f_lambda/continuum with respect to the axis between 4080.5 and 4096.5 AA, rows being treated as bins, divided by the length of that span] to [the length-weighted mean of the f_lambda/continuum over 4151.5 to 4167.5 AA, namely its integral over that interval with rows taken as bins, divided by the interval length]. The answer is 1.14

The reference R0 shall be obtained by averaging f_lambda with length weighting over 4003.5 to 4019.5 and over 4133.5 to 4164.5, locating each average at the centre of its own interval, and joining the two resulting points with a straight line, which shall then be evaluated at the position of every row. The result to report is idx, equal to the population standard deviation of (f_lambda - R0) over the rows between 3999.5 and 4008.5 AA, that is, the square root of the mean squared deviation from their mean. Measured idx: 0.8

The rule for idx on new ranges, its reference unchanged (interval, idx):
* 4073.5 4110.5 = 3.1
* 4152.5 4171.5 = 1.7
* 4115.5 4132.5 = 2.2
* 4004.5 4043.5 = 2.6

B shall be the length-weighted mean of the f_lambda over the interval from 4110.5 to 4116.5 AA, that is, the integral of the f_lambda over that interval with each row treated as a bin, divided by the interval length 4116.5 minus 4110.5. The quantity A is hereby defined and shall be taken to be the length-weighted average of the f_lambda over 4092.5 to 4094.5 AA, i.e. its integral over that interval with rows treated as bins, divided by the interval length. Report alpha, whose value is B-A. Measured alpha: -4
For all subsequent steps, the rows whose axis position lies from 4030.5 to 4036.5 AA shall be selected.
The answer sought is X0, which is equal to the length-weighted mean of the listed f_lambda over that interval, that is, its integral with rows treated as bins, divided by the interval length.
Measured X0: 16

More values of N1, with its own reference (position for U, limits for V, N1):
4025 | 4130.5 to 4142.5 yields -0.2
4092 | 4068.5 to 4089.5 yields 0.4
